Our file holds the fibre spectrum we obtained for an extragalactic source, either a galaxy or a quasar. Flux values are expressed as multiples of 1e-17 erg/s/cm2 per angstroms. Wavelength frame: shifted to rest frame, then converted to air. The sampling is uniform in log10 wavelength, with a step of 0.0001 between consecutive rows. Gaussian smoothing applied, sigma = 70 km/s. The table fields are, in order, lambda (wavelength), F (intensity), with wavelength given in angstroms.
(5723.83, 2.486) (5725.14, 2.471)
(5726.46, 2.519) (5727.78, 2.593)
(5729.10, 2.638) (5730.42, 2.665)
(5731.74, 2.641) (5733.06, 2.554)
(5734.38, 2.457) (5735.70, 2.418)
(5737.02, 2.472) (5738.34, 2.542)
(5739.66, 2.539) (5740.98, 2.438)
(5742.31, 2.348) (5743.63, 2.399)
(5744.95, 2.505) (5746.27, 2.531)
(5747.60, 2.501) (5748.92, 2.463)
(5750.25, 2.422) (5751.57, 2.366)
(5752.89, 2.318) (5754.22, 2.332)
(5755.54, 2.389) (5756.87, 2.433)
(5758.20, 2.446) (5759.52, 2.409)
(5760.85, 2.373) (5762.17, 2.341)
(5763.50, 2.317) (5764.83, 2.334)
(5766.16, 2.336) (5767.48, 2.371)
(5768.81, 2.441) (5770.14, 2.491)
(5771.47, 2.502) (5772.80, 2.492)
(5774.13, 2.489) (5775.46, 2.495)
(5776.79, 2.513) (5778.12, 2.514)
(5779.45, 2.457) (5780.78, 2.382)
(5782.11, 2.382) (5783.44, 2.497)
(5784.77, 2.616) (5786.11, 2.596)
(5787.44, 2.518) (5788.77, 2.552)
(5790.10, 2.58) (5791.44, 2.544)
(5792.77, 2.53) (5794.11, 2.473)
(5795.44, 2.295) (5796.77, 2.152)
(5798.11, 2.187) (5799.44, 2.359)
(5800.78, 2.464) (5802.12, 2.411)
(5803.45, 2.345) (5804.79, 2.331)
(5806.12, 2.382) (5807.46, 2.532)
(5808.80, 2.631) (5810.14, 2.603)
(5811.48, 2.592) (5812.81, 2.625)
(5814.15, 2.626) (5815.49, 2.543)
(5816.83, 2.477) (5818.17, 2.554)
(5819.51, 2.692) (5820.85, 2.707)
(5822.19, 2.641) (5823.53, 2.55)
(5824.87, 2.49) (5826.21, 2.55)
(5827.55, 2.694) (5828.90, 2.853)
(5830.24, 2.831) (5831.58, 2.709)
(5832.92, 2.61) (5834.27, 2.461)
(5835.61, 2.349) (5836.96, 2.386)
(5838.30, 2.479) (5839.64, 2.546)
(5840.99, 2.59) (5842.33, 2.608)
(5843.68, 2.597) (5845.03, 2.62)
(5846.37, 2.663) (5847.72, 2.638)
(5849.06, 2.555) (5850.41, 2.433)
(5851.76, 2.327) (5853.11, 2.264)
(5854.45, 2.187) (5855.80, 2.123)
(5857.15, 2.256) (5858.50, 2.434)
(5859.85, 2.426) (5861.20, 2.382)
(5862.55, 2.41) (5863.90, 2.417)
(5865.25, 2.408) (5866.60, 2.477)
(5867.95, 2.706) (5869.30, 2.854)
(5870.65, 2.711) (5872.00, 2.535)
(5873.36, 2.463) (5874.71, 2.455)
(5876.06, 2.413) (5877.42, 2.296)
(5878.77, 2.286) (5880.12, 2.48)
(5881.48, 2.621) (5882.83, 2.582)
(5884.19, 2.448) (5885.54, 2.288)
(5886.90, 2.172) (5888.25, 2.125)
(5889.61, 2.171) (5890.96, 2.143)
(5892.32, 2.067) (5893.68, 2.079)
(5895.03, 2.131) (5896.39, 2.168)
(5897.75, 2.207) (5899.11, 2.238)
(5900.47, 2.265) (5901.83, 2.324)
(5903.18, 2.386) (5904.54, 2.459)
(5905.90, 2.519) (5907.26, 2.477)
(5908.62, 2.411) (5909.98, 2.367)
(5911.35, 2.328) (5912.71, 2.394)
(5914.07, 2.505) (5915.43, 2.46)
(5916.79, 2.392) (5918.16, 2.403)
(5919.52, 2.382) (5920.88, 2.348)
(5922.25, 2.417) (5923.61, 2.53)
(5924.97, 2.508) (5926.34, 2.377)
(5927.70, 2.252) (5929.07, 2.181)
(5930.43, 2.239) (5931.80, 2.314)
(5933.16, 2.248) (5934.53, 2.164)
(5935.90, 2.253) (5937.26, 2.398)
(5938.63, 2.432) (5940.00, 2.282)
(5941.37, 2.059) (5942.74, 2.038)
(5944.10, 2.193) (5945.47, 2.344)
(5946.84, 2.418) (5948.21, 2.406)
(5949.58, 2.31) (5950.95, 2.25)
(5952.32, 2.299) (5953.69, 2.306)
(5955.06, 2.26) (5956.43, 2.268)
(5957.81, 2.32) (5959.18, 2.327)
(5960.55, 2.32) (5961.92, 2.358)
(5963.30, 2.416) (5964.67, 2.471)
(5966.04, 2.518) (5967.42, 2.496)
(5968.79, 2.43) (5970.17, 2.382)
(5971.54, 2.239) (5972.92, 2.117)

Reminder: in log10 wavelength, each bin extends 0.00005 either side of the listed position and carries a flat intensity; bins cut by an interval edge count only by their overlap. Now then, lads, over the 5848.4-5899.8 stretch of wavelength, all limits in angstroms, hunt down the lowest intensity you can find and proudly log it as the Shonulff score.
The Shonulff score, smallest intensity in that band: 2.067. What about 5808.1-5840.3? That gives 2.349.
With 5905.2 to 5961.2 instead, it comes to 2.038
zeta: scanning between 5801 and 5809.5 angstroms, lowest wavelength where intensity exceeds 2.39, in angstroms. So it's 5802.12 angstroms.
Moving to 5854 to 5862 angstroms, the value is 5858.50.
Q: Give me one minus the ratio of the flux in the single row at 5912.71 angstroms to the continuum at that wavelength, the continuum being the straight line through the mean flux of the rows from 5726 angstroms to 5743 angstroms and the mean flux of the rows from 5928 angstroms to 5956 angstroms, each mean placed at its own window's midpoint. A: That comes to -0.04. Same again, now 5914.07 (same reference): -0.09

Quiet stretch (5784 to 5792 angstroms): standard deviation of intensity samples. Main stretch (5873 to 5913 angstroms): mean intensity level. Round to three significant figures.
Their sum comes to 2.36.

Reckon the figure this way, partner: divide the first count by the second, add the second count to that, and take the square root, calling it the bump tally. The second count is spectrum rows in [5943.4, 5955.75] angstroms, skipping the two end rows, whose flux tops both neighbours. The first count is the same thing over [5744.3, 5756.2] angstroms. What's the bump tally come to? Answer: 1.58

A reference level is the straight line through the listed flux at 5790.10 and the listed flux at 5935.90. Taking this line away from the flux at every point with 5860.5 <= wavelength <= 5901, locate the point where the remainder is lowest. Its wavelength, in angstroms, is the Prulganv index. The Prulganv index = 5892.32 angstroms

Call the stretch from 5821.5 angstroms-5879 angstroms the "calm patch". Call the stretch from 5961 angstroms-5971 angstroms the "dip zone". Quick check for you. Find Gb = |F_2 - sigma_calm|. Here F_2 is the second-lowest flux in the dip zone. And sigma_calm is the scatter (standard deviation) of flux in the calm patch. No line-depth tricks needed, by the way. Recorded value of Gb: 2.21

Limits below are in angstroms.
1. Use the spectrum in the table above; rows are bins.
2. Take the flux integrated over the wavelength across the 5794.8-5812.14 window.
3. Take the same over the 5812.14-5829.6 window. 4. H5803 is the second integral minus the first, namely 4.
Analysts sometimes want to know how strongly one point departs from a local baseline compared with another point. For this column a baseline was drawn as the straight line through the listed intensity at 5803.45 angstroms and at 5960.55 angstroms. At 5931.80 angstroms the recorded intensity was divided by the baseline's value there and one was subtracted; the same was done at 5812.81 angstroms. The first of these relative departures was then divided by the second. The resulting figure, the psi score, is 0.0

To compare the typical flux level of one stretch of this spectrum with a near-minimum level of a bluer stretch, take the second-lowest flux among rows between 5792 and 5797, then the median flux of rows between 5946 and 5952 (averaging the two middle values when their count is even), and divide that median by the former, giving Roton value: 1.03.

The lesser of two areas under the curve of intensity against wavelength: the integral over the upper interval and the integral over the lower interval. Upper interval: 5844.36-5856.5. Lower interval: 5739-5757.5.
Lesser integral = 29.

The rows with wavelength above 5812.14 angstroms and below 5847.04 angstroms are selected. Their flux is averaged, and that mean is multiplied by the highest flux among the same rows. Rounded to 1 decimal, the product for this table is 7.4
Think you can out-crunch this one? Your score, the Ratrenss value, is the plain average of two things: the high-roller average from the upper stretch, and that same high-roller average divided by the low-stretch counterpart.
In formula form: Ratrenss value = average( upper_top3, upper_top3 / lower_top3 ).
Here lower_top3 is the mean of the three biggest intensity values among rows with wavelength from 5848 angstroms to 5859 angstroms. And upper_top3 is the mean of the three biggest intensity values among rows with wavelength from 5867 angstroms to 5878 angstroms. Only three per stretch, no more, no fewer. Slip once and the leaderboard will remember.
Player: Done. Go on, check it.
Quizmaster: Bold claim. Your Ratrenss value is 1.94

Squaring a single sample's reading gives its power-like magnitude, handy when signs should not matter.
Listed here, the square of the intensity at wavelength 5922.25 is 5.84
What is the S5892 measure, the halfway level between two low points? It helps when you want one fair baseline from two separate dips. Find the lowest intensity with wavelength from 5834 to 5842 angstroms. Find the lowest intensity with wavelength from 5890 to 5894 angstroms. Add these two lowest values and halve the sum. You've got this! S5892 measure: 2.21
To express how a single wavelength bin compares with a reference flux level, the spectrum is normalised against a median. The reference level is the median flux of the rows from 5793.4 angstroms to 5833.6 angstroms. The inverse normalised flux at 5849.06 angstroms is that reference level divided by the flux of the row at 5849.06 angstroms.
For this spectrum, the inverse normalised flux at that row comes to 1.00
